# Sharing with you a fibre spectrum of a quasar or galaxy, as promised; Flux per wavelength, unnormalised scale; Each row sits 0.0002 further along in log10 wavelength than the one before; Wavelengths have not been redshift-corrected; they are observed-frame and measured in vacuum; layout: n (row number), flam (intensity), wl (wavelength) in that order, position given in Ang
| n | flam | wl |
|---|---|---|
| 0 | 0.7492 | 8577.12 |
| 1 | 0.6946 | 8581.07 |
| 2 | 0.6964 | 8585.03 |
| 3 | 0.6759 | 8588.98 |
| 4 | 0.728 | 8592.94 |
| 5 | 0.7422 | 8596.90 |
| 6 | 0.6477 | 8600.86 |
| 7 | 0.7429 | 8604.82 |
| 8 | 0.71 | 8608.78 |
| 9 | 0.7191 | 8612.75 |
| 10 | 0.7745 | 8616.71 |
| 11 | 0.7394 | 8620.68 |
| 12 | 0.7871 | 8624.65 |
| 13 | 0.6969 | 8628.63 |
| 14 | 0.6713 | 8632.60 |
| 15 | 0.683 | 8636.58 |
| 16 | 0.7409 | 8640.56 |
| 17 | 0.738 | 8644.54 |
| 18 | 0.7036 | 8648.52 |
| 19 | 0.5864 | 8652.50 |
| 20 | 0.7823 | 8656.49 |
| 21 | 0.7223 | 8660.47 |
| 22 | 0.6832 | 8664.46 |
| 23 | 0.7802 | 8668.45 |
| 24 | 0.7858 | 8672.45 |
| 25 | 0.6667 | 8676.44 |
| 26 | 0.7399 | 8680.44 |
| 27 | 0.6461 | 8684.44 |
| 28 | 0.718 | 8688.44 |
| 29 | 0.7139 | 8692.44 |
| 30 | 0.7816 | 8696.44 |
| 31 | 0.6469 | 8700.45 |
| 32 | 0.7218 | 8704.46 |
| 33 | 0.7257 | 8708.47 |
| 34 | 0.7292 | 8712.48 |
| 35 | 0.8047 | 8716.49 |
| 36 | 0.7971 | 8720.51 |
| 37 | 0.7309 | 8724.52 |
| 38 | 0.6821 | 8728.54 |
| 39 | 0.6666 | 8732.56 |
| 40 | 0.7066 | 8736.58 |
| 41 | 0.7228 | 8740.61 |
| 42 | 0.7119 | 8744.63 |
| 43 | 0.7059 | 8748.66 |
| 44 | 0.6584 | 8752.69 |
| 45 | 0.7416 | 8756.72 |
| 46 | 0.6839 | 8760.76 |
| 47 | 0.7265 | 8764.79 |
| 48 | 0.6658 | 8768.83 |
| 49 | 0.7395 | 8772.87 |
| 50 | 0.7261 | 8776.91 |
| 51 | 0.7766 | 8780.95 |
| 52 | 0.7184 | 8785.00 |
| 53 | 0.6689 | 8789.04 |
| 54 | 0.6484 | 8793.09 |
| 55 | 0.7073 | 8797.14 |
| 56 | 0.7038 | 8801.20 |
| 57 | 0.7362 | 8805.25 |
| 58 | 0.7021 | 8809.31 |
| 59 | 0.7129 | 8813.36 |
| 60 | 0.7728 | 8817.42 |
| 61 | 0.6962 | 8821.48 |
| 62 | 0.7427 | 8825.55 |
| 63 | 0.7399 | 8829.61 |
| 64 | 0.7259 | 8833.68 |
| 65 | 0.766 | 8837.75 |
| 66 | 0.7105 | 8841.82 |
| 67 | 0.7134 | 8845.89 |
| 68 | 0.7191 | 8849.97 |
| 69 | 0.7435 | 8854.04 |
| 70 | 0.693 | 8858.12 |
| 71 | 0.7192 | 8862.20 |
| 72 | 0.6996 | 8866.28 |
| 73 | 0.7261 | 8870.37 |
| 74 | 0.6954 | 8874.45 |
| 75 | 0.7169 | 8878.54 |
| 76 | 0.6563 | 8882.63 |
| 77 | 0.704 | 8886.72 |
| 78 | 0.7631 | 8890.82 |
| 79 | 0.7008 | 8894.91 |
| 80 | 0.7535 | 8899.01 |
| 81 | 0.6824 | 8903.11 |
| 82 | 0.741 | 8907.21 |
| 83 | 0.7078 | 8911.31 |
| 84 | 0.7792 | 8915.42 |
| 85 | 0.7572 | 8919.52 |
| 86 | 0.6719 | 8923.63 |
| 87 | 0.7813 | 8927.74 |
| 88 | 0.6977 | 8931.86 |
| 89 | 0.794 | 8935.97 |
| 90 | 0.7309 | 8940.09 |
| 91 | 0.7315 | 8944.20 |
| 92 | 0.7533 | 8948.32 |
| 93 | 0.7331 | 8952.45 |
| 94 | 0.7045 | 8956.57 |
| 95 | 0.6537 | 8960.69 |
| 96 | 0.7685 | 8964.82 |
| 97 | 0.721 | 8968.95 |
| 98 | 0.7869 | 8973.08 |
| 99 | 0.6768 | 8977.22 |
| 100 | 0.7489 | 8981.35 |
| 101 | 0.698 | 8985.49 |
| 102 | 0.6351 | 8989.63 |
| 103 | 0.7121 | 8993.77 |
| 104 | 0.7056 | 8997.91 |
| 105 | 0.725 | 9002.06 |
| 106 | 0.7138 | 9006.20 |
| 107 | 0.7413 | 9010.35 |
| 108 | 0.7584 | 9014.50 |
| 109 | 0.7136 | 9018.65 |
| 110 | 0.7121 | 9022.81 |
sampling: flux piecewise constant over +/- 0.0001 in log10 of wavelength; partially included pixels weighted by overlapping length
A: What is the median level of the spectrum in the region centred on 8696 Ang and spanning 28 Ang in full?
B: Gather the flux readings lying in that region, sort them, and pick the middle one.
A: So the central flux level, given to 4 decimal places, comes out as 0.7180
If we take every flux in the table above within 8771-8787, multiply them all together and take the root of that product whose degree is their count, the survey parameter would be 0.740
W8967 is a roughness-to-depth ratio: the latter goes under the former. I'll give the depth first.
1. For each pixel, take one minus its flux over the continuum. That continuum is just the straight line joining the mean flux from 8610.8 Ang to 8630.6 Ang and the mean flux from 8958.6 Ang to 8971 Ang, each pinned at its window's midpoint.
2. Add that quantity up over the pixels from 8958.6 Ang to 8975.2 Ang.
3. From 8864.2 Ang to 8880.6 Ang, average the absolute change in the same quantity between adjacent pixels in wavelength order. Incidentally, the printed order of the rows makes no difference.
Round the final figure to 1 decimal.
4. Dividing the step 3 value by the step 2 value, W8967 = -0.4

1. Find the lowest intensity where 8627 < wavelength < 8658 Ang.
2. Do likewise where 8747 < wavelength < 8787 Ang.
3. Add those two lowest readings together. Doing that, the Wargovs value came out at 1.24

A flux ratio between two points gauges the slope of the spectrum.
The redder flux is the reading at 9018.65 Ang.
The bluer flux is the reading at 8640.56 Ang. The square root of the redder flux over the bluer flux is 0.98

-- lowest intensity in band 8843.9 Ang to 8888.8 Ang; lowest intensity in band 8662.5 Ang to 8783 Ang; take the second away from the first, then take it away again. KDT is -0.64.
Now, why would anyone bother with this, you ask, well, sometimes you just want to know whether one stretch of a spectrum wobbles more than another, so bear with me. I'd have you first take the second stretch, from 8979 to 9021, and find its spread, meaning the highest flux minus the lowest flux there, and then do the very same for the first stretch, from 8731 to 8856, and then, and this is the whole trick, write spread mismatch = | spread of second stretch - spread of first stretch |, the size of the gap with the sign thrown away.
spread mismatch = 0.00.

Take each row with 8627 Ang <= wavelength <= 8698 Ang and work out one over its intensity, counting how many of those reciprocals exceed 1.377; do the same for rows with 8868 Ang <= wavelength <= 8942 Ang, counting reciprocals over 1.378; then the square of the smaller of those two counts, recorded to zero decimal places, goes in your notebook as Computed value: 81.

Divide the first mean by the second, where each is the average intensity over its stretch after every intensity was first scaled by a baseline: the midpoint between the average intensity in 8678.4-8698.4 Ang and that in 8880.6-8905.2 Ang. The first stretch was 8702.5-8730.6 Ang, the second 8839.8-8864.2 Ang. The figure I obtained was 1.04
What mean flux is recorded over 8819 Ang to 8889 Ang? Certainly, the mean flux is 0.716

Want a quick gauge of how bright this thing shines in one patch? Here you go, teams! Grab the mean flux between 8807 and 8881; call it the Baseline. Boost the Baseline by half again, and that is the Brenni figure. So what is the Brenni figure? 1.08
